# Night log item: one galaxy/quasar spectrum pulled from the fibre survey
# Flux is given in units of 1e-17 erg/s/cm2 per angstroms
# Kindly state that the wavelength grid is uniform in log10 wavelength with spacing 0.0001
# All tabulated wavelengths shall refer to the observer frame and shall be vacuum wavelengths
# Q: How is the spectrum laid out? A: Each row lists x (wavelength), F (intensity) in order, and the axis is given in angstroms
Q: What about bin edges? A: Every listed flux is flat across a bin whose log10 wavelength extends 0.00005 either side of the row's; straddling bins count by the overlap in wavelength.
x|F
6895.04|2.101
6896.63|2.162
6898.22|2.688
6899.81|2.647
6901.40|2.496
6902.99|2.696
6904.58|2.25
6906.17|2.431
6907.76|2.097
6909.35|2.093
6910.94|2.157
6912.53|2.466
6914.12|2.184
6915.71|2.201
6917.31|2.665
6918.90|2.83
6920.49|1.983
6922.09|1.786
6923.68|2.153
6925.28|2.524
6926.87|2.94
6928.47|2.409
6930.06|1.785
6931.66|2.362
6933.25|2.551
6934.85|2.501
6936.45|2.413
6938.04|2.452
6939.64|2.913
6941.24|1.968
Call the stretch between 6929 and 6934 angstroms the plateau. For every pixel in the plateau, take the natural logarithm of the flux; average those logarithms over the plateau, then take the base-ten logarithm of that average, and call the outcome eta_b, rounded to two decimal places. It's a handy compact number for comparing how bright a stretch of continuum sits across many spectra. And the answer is -0.10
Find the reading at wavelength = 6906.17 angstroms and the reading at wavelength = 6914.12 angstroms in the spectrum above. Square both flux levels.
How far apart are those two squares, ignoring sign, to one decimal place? 1.1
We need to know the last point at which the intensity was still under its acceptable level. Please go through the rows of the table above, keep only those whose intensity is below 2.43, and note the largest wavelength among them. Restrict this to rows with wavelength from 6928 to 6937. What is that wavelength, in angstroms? 6936.45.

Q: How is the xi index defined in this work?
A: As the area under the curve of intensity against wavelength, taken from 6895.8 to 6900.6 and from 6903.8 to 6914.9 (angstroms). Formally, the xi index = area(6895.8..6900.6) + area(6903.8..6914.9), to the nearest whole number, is 37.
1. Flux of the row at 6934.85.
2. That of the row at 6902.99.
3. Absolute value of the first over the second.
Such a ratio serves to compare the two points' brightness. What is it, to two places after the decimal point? 0.93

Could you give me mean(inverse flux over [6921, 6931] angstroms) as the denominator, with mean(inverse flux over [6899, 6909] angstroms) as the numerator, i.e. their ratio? 0.91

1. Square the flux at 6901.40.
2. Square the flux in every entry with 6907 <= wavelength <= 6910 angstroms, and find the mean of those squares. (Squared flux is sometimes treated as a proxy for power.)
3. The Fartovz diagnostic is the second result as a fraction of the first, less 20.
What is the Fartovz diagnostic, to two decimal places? -19.30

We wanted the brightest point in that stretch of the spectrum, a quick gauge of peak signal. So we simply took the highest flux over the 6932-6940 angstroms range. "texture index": 2.913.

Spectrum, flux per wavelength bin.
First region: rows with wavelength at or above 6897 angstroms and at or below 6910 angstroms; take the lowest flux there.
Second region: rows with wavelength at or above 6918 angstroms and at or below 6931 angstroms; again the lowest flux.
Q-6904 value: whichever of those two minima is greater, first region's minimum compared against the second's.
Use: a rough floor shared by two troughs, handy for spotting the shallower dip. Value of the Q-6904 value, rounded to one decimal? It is 2.1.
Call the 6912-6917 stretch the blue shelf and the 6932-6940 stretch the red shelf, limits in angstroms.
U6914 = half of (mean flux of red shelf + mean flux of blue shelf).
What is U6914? 2.42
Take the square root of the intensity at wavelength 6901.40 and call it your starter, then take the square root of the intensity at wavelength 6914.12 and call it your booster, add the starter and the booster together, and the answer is 3.06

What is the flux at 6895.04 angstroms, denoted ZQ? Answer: 2.101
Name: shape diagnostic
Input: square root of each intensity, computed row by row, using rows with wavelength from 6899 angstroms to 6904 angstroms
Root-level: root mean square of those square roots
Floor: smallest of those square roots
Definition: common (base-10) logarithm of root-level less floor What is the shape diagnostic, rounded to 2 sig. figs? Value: -1.4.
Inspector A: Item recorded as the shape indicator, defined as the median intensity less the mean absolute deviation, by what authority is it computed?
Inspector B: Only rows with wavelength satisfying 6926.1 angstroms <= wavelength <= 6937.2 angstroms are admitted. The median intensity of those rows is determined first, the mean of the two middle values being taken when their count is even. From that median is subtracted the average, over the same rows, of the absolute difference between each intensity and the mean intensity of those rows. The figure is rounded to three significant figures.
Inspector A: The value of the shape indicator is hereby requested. 2.21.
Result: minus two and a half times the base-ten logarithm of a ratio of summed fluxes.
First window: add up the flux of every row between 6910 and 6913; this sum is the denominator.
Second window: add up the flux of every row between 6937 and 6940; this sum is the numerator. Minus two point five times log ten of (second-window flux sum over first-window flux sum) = -0.162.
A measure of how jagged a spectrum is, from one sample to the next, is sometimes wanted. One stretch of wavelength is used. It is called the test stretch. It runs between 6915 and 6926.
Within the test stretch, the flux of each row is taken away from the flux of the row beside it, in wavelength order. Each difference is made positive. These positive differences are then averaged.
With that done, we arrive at 0.40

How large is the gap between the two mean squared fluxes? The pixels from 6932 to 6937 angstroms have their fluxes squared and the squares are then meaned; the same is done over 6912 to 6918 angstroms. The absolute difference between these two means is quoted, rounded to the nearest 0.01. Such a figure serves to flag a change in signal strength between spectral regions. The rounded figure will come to 0.50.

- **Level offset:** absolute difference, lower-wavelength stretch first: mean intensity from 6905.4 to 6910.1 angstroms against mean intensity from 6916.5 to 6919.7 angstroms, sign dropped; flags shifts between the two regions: 0.5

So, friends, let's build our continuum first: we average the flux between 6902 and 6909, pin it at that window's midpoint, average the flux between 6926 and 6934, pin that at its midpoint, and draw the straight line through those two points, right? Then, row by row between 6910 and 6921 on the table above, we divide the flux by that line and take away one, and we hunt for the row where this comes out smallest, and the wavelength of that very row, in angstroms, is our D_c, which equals 6920.49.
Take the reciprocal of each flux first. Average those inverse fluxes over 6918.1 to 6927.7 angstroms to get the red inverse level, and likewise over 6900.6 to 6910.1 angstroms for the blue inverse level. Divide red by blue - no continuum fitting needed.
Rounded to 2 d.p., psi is 1.01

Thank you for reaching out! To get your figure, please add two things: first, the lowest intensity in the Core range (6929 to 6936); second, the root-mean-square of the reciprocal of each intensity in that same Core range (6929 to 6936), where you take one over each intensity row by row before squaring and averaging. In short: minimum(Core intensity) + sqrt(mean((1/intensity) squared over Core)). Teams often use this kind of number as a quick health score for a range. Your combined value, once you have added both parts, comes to 2.23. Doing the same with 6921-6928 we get 2.23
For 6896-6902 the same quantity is 2.57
